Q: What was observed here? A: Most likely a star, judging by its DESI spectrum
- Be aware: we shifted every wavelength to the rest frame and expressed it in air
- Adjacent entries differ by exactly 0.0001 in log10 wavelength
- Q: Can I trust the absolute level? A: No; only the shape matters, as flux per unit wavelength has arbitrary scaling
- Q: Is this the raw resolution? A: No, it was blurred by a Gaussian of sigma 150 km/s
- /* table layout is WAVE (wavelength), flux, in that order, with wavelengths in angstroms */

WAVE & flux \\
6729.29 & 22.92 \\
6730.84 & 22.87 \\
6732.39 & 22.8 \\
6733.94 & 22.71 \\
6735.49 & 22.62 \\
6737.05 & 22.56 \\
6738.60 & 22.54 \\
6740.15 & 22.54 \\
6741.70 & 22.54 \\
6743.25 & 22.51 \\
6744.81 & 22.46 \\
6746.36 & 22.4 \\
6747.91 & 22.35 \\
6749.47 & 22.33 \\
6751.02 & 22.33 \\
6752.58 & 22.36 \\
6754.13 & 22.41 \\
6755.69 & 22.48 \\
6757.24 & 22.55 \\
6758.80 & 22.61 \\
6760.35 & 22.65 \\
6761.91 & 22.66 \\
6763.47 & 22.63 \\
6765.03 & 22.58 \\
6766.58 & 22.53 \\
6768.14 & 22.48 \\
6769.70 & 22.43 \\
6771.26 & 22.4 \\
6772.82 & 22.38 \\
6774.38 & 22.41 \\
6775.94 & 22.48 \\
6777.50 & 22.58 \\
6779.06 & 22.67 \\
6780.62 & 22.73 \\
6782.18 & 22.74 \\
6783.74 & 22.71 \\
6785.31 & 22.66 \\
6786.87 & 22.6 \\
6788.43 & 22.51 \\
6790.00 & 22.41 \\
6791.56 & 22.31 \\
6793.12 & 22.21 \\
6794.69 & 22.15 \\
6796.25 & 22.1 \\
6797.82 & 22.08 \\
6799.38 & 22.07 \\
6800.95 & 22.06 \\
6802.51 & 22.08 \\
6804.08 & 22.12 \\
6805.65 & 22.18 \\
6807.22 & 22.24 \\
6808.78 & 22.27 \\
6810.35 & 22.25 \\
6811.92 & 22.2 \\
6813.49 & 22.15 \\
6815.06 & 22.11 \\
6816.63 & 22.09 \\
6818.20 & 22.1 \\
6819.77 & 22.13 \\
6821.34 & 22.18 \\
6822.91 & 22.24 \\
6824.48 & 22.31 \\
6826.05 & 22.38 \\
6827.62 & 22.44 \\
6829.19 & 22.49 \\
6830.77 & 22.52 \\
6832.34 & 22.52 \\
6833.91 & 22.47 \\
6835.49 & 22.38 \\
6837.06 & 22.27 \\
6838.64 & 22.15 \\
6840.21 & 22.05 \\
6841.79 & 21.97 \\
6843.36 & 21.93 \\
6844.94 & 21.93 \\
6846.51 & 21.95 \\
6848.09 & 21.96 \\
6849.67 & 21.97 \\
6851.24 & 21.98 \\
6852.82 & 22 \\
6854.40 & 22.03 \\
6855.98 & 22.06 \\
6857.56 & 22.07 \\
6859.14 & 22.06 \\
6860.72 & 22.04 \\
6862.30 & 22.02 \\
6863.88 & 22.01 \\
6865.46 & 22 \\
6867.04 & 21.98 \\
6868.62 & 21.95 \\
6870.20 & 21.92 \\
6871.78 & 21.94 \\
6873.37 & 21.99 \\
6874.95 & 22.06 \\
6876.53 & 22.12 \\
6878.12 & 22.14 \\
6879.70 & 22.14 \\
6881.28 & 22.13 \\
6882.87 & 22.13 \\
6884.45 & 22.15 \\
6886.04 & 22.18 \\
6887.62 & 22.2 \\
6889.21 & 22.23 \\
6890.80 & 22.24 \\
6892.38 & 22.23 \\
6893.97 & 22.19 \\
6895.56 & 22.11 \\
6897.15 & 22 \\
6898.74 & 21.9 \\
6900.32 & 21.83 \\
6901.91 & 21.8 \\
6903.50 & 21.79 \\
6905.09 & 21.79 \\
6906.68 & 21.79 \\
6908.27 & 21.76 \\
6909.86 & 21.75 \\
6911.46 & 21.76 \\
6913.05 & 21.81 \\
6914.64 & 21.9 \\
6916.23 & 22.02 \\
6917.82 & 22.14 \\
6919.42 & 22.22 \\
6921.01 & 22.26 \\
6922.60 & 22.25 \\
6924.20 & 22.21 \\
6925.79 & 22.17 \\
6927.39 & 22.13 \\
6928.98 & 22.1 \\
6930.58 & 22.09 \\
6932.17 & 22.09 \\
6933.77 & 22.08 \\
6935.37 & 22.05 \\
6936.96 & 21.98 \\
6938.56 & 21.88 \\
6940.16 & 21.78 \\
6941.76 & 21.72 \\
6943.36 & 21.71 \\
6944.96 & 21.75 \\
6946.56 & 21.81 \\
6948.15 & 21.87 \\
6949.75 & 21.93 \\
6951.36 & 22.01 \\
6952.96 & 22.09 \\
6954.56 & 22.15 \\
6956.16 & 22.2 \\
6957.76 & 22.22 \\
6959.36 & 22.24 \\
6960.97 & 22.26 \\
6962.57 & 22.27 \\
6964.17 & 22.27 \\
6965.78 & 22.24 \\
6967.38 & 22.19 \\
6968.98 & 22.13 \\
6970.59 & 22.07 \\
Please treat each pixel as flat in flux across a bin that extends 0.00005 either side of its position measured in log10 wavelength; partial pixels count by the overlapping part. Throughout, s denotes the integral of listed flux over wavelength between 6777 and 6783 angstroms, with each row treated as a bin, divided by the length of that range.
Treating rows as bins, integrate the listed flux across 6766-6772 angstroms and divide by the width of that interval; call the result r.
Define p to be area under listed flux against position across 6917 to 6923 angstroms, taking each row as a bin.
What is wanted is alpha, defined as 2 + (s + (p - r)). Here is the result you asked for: 136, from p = 133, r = 22.4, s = 22.7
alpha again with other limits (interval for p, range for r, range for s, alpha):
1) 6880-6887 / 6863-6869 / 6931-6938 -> 157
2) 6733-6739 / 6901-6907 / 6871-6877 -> 138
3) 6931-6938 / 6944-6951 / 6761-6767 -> 157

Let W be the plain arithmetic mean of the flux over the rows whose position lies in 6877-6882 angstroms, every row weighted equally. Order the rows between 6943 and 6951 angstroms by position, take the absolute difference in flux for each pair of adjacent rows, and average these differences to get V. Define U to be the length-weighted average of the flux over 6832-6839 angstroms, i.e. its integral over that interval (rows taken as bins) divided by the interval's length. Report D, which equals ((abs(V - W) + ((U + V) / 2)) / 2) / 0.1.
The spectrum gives 166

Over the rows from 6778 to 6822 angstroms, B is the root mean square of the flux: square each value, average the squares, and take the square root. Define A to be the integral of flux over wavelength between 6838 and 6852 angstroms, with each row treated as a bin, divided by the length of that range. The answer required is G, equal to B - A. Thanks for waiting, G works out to 0.29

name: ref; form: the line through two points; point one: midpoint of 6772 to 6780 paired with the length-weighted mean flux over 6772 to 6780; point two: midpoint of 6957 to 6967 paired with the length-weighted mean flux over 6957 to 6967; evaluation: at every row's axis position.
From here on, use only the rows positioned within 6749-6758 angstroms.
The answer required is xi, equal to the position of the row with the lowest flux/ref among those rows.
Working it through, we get 6749.47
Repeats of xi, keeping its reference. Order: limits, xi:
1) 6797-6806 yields 6800.95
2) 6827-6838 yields 6837.06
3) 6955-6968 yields 6956.16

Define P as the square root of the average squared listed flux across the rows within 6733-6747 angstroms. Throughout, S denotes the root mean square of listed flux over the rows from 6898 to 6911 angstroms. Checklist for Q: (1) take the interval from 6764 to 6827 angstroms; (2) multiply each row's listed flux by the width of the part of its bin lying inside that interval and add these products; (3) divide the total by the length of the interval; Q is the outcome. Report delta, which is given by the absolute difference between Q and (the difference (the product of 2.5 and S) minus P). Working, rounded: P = 22.5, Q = 22.34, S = 21.8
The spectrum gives 9.6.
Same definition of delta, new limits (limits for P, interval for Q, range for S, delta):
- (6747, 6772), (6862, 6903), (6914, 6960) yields 10.5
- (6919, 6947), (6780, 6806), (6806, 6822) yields 11.1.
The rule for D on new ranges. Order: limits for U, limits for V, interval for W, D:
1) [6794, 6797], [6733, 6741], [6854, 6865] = 165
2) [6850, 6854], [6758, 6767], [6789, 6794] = 166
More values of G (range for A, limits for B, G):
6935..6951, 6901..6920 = 0.03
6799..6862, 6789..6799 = 0.05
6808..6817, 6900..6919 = -0.33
